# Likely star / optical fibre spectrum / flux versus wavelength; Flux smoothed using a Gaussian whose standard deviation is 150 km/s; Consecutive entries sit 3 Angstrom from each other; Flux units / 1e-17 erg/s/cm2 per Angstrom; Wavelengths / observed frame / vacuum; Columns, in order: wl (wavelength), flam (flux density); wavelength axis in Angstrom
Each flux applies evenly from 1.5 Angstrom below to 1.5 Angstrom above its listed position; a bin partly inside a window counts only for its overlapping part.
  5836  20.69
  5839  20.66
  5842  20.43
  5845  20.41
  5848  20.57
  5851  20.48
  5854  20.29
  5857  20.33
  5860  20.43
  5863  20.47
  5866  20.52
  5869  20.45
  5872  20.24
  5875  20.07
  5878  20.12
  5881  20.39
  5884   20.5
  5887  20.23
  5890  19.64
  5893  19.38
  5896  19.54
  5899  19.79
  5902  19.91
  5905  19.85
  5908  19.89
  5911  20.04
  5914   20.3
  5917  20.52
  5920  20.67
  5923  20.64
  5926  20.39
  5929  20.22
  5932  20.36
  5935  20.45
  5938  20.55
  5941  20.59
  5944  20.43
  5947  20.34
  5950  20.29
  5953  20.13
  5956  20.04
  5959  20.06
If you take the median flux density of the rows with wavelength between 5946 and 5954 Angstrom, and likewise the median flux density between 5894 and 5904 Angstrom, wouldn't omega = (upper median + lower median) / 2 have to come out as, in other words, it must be 20.0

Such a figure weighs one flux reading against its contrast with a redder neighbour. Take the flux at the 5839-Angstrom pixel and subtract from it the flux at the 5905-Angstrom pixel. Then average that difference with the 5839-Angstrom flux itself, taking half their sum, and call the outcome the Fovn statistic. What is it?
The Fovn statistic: 10.7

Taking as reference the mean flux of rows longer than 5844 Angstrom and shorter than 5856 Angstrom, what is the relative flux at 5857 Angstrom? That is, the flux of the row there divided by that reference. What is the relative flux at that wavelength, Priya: 0.99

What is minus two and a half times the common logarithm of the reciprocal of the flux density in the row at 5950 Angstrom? 3.27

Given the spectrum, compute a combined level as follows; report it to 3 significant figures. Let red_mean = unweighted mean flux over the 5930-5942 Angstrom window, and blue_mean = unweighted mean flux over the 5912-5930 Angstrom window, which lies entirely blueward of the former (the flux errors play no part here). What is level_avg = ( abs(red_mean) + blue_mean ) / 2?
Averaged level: 20.5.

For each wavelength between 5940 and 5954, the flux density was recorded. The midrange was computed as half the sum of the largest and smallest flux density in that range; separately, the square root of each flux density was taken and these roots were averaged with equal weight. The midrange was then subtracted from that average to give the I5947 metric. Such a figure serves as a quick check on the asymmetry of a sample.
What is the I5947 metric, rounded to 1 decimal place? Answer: -15.8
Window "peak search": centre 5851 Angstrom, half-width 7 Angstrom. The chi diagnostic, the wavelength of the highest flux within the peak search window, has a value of 5848 Angstrom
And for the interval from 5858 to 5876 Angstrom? 5866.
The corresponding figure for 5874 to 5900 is 5884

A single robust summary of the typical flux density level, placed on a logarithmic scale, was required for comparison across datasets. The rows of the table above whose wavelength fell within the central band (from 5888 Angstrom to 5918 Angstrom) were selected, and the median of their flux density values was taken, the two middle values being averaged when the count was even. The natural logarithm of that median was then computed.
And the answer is 2.99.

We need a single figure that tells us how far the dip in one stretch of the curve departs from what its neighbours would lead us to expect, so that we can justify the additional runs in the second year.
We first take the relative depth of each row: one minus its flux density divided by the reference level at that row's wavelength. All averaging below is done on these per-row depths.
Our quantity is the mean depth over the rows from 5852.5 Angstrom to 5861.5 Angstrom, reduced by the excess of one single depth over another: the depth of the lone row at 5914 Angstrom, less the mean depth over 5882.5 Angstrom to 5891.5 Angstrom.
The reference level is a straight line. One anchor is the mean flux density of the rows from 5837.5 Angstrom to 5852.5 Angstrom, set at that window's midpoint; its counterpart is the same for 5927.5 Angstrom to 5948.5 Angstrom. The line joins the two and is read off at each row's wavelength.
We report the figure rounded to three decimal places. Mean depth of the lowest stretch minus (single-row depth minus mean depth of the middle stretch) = 0.017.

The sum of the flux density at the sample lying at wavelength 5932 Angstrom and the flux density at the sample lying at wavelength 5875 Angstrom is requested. 40.4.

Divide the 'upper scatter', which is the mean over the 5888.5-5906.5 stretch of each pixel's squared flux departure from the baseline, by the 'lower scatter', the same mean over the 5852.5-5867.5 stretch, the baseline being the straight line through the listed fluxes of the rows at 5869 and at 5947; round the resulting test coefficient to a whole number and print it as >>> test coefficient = 49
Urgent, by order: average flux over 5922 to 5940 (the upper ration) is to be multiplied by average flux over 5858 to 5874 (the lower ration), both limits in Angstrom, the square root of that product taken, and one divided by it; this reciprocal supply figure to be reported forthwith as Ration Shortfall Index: 0.0490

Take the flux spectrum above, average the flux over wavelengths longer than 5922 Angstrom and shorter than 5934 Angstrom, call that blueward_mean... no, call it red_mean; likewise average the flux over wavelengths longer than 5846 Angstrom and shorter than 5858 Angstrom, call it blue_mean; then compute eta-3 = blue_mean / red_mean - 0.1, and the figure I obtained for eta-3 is 0.901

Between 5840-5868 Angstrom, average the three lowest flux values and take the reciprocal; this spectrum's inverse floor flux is 0.0492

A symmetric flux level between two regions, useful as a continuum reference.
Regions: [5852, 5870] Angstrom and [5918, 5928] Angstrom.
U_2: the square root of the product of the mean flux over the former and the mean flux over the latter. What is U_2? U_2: 20.5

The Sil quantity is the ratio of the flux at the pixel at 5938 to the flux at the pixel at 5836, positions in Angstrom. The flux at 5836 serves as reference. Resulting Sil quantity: 0.99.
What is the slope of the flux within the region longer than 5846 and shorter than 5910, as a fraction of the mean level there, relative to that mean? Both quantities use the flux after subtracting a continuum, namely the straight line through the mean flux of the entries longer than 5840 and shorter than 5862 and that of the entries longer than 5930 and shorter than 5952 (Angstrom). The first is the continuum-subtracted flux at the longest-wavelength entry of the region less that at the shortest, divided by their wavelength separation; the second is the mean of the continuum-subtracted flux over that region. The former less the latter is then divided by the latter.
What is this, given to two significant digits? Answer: -0.96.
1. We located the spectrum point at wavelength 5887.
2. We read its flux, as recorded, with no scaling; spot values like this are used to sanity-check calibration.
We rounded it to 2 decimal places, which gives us 20.23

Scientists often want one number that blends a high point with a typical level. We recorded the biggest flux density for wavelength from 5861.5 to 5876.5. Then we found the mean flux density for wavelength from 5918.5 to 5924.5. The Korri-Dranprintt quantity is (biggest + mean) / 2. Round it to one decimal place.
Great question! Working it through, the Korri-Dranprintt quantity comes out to 20.6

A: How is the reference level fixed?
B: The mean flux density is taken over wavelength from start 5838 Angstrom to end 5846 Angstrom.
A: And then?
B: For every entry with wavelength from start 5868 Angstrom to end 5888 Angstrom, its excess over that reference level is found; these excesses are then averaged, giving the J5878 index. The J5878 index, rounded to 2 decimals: -0.21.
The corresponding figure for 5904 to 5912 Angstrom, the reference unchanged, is -0.57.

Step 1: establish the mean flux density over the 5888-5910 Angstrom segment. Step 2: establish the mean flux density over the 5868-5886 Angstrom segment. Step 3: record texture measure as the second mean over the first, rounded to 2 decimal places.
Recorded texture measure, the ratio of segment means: 1.03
